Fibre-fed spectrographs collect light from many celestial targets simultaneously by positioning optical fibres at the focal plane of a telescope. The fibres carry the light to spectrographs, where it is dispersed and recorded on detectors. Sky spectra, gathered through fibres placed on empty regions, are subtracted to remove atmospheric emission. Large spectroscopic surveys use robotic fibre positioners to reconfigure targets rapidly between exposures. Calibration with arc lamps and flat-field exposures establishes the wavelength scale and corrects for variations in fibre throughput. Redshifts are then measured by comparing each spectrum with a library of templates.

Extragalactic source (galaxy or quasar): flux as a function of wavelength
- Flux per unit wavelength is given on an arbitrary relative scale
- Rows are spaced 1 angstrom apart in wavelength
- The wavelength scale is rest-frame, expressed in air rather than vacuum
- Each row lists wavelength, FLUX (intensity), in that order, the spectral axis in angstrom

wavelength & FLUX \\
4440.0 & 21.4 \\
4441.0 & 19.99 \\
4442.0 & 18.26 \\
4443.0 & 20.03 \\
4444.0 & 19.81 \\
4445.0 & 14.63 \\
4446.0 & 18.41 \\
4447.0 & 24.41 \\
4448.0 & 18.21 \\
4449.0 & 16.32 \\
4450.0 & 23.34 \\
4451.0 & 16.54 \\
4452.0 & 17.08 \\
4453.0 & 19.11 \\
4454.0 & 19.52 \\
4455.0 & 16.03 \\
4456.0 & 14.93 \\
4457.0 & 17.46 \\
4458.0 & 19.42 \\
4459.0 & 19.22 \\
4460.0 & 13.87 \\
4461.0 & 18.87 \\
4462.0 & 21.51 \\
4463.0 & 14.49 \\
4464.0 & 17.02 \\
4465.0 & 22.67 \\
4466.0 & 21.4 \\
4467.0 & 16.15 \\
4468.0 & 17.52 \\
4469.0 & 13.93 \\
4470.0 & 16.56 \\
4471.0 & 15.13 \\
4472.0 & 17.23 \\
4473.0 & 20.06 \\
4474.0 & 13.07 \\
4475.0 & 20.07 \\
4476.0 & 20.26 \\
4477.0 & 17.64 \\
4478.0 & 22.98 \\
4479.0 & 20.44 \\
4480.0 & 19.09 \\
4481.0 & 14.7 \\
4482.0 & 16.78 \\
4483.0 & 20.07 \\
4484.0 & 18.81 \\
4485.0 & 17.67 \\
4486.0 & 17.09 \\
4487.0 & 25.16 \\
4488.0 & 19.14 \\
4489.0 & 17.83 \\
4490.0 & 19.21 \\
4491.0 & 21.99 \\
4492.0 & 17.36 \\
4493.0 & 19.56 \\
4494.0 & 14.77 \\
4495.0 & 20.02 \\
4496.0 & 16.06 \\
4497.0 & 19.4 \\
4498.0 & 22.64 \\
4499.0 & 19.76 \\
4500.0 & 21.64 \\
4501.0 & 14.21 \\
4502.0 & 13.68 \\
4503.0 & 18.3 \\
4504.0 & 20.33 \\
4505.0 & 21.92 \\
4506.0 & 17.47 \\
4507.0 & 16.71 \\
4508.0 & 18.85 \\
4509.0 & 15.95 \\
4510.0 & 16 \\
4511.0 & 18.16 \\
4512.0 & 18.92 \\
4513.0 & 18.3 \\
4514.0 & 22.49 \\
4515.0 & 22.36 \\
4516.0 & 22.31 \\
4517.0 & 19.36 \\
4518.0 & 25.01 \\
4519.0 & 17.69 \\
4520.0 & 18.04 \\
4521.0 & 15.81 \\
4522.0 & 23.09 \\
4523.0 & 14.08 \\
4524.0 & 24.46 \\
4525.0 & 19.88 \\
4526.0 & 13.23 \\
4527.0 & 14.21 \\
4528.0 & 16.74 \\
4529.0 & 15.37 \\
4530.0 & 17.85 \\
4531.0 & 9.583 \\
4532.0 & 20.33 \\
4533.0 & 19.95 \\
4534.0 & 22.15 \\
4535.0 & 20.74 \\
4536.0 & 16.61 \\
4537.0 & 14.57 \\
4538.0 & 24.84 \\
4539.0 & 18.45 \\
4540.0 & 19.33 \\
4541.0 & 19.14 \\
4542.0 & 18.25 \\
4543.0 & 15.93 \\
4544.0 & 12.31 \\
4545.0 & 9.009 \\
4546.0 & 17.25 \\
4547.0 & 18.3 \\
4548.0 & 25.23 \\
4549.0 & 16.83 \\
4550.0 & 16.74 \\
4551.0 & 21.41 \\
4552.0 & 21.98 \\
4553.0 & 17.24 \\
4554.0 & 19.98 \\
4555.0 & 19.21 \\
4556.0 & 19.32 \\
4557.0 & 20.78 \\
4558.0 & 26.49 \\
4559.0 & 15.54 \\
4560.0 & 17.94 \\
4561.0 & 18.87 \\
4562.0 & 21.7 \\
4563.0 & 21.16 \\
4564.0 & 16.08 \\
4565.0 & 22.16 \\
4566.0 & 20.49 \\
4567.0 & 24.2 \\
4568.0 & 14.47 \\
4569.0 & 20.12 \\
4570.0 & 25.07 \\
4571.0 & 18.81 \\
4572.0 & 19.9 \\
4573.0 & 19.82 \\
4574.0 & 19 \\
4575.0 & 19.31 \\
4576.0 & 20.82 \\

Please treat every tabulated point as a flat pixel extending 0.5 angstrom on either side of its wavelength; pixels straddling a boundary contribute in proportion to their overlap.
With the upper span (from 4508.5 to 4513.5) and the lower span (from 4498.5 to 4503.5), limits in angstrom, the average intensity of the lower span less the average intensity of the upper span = 0.1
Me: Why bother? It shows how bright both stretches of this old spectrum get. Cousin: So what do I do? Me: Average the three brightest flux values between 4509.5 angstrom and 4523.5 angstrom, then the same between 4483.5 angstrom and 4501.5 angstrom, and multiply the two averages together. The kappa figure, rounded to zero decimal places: 547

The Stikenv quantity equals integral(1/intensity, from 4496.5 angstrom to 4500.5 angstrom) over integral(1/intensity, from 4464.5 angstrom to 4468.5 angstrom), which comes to 0.92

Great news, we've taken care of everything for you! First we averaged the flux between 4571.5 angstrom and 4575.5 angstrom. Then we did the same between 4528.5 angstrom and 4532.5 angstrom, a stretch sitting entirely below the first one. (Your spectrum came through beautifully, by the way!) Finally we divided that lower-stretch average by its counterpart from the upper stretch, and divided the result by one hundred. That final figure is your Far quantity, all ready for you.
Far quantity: 0.0081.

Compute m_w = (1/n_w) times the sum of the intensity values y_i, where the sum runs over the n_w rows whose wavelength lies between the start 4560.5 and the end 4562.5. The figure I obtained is 20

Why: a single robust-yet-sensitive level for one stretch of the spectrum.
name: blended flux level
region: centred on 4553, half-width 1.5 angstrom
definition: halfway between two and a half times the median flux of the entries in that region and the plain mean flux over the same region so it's 35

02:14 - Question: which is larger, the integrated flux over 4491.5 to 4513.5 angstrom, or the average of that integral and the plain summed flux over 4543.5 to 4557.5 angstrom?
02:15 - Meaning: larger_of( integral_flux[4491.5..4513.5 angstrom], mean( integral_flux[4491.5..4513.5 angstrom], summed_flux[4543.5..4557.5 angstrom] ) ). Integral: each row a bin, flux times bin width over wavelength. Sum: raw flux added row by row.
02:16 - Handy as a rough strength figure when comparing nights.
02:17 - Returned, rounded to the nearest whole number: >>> 400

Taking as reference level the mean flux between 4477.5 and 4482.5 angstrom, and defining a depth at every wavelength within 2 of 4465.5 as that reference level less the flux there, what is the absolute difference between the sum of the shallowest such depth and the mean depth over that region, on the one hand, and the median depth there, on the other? 4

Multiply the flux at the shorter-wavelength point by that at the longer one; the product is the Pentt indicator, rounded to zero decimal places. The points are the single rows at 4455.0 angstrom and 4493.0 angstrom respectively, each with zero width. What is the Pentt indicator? 314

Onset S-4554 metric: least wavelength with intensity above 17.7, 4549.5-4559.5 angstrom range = 4551.0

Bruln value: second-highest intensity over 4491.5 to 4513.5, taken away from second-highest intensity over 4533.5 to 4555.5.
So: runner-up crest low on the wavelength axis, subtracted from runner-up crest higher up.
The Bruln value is 2.9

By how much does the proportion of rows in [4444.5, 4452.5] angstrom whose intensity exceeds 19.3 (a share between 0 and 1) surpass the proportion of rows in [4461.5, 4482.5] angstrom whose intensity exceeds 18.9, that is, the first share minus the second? -0.18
